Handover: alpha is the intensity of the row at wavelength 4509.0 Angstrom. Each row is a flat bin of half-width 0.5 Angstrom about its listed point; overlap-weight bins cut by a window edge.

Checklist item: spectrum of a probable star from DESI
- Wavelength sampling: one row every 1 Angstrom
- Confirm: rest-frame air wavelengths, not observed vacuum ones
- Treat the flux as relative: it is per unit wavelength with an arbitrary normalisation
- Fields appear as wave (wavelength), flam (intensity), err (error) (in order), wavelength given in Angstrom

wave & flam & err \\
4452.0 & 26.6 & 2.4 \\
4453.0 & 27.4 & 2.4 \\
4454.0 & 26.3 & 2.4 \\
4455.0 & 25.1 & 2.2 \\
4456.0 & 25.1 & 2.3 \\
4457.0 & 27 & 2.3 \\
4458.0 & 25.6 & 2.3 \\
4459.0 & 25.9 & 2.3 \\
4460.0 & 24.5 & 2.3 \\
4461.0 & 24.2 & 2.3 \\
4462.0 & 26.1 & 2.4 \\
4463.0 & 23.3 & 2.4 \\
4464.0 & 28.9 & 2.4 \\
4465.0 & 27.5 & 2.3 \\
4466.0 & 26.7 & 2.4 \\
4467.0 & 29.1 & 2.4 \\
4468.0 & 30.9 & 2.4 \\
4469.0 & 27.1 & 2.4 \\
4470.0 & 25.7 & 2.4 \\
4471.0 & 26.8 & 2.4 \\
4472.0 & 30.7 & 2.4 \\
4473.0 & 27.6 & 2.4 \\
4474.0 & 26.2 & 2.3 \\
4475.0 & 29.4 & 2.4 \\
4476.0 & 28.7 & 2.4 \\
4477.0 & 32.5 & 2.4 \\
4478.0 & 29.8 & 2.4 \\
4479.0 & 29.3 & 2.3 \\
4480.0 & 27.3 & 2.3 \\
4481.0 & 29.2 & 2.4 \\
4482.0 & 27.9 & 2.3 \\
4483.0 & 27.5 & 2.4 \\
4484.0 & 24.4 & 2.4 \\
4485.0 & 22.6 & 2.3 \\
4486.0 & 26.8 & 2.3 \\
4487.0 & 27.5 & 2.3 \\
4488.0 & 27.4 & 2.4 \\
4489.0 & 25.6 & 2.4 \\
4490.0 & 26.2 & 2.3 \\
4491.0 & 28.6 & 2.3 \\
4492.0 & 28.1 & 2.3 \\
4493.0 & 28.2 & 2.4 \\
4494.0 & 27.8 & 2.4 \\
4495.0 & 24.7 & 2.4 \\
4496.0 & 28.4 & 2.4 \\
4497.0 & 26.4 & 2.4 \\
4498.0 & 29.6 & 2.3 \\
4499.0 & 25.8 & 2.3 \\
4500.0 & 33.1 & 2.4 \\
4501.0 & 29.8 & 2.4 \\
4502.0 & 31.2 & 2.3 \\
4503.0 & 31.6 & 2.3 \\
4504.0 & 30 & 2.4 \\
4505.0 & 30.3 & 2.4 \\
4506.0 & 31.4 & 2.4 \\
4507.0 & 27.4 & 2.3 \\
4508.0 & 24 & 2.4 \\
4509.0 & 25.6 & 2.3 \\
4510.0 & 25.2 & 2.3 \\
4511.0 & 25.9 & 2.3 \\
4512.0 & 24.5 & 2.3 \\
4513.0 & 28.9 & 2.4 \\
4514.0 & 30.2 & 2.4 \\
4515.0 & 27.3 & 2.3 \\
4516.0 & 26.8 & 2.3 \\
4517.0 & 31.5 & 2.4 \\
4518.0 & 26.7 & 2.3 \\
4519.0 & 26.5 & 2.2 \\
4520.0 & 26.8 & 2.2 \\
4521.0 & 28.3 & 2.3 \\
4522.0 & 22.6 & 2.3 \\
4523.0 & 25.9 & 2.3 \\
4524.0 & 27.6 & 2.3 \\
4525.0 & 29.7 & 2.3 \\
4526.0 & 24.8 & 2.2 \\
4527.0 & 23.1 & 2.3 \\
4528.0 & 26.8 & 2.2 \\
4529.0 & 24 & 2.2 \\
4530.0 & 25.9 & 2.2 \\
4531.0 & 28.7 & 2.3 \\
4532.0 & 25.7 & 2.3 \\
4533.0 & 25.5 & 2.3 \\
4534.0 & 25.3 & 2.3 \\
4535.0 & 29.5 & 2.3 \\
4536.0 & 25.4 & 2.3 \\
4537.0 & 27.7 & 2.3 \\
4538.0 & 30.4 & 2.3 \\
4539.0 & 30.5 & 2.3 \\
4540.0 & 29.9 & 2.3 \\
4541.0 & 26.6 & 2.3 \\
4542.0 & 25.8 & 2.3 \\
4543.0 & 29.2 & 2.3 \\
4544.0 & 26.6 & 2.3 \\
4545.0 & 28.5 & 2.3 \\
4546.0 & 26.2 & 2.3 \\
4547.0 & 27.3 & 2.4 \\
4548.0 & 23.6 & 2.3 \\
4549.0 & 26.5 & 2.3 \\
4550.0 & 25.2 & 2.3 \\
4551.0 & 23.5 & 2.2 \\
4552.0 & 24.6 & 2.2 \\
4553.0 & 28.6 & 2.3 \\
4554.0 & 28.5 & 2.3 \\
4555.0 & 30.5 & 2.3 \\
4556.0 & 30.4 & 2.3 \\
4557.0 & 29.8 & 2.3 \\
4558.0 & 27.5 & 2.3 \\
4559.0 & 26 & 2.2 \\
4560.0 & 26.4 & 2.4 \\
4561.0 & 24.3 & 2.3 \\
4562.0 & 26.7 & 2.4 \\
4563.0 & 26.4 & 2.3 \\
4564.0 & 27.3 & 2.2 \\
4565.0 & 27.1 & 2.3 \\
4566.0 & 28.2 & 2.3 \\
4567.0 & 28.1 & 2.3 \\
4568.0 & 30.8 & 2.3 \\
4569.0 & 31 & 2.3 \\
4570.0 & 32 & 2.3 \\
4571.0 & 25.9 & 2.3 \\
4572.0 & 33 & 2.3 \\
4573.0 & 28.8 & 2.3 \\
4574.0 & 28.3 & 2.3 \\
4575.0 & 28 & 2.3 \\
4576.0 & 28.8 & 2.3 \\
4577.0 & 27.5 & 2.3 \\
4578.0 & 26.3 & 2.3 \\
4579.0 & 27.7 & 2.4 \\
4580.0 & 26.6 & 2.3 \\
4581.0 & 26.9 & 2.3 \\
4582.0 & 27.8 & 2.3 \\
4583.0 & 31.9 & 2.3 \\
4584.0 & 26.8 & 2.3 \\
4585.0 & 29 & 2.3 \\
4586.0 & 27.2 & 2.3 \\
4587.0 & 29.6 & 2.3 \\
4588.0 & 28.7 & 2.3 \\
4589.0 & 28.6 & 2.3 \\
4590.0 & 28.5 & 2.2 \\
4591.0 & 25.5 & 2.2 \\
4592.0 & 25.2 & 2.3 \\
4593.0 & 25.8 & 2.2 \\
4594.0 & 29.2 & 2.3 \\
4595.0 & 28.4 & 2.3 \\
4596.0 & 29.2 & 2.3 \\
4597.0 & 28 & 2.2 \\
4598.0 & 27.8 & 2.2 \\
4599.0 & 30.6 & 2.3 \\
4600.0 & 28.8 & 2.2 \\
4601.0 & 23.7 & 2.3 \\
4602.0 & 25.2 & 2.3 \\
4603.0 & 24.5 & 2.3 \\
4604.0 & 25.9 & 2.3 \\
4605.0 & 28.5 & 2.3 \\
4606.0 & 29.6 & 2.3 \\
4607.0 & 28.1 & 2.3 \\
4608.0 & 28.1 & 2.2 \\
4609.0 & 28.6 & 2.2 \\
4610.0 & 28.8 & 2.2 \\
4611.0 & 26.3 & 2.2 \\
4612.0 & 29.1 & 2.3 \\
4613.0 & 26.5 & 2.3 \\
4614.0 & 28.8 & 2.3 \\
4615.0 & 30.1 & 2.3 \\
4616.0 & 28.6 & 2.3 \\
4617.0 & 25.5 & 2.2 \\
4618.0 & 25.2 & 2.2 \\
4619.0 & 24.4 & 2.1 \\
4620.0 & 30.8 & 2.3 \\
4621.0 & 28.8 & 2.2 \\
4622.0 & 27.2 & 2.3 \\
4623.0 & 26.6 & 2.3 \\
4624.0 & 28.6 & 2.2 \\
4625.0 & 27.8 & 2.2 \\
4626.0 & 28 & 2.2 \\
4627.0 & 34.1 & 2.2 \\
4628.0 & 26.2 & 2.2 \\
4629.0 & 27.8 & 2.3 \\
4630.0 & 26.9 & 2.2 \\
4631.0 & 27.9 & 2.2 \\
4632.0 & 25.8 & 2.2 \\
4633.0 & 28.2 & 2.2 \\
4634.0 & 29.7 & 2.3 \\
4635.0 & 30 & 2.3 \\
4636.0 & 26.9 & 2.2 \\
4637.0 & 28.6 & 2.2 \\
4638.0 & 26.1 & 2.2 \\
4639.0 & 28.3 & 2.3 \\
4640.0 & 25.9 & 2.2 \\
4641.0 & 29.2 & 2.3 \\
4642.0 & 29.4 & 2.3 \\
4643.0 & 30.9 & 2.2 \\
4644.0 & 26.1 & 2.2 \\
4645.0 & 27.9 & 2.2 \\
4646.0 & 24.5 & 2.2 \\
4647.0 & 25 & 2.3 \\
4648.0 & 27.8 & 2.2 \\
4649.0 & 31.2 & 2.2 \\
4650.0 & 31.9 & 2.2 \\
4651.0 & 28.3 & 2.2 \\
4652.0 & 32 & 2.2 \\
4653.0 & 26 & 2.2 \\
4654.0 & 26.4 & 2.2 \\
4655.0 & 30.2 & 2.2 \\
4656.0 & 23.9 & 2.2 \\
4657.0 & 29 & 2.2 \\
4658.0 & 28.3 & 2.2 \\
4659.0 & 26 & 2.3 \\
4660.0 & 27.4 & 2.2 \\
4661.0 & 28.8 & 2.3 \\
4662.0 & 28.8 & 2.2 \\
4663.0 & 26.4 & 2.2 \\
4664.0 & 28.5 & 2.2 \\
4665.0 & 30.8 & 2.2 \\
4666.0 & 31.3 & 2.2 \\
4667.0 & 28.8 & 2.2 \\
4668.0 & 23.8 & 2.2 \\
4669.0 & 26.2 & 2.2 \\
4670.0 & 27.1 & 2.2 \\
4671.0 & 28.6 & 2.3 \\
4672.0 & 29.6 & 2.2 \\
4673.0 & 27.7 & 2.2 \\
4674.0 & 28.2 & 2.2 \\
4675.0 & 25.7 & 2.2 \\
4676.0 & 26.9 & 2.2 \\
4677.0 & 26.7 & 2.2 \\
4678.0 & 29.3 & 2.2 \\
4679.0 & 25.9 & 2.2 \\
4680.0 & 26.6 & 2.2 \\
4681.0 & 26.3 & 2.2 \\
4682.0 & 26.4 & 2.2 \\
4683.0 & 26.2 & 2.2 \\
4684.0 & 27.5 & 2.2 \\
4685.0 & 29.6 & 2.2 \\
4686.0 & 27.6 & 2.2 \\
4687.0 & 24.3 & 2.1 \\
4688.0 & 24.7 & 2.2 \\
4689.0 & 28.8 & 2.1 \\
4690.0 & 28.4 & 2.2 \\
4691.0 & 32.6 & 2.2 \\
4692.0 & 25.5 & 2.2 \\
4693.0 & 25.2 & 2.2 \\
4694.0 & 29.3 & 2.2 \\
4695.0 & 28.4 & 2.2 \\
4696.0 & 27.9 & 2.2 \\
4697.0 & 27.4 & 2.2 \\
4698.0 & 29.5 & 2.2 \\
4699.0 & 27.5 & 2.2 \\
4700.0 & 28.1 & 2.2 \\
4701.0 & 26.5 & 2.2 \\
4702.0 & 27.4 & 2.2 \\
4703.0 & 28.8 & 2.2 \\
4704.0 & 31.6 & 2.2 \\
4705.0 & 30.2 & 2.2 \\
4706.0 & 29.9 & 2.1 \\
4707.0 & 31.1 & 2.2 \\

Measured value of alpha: 25.6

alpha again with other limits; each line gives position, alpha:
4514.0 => 30.2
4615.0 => 30.1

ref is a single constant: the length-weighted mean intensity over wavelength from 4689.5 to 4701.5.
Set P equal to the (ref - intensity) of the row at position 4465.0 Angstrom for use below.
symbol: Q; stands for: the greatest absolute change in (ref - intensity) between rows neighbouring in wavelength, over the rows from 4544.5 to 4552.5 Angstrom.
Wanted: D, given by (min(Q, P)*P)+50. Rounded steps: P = 0.5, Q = 3.7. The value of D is 50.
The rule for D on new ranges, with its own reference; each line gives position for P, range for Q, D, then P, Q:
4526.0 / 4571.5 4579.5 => 60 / 3.2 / 4.2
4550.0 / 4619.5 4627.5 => 58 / 2.8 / 6.1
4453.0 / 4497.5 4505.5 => 50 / 0.6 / 7.3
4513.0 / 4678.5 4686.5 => 51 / -0.9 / 2.1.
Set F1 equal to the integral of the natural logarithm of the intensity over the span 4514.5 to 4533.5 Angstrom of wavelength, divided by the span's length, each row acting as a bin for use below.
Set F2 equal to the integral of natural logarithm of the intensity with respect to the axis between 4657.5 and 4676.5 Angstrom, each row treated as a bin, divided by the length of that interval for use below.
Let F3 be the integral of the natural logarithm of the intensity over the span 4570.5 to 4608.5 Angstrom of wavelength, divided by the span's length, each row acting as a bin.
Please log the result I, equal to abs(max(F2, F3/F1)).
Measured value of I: 3.324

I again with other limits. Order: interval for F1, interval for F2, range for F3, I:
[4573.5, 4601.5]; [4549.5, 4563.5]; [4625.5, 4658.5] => 3.294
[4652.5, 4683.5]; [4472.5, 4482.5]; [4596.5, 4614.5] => 3.358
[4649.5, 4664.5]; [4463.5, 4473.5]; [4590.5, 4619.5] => 3.334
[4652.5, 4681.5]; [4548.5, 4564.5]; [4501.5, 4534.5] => 3.293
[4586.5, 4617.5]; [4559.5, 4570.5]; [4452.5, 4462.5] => 3.330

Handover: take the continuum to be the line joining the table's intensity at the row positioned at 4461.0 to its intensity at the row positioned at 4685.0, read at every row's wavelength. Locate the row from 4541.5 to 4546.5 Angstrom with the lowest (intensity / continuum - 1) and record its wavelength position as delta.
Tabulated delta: 4542.0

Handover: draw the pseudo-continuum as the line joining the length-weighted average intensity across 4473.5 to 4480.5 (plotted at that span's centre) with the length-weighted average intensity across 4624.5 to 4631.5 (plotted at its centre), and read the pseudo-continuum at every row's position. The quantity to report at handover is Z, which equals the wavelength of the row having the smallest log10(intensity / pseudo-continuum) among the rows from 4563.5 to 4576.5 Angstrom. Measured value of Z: 4571.0 Angstrom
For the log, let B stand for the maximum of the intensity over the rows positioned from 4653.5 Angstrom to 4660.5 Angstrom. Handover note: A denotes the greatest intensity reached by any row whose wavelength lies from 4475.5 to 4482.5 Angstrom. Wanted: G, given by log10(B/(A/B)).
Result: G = 1.45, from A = 32.5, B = 30.2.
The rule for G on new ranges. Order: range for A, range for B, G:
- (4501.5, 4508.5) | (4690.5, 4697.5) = 1.53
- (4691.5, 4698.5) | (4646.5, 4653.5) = 1.54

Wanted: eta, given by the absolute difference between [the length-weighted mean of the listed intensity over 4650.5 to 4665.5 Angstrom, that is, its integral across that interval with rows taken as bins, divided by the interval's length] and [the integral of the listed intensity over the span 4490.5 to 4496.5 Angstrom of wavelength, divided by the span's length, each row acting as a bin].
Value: 0.4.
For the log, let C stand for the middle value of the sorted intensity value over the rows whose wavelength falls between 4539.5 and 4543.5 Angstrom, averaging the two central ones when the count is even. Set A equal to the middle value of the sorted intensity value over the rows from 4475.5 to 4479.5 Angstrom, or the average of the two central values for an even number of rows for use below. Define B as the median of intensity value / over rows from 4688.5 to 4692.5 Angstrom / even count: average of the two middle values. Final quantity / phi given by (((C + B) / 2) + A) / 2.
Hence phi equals 28.9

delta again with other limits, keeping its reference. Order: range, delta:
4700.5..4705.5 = 4701.0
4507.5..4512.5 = 4508.0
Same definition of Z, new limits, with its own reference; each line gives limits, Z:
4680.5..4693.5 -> 4687.0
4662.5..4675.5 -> 4668.0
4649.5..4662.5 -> 4656.0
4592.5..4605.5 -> 4601.0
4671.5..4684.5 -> 4675.0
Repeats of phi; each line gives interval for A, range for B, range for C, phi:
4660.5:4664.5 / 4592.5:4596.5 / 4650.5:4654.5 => 28.4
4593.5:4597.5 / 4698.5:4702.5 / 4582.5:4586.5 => 28.3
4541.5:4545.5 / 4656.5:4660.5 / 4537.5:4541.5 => 28.3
